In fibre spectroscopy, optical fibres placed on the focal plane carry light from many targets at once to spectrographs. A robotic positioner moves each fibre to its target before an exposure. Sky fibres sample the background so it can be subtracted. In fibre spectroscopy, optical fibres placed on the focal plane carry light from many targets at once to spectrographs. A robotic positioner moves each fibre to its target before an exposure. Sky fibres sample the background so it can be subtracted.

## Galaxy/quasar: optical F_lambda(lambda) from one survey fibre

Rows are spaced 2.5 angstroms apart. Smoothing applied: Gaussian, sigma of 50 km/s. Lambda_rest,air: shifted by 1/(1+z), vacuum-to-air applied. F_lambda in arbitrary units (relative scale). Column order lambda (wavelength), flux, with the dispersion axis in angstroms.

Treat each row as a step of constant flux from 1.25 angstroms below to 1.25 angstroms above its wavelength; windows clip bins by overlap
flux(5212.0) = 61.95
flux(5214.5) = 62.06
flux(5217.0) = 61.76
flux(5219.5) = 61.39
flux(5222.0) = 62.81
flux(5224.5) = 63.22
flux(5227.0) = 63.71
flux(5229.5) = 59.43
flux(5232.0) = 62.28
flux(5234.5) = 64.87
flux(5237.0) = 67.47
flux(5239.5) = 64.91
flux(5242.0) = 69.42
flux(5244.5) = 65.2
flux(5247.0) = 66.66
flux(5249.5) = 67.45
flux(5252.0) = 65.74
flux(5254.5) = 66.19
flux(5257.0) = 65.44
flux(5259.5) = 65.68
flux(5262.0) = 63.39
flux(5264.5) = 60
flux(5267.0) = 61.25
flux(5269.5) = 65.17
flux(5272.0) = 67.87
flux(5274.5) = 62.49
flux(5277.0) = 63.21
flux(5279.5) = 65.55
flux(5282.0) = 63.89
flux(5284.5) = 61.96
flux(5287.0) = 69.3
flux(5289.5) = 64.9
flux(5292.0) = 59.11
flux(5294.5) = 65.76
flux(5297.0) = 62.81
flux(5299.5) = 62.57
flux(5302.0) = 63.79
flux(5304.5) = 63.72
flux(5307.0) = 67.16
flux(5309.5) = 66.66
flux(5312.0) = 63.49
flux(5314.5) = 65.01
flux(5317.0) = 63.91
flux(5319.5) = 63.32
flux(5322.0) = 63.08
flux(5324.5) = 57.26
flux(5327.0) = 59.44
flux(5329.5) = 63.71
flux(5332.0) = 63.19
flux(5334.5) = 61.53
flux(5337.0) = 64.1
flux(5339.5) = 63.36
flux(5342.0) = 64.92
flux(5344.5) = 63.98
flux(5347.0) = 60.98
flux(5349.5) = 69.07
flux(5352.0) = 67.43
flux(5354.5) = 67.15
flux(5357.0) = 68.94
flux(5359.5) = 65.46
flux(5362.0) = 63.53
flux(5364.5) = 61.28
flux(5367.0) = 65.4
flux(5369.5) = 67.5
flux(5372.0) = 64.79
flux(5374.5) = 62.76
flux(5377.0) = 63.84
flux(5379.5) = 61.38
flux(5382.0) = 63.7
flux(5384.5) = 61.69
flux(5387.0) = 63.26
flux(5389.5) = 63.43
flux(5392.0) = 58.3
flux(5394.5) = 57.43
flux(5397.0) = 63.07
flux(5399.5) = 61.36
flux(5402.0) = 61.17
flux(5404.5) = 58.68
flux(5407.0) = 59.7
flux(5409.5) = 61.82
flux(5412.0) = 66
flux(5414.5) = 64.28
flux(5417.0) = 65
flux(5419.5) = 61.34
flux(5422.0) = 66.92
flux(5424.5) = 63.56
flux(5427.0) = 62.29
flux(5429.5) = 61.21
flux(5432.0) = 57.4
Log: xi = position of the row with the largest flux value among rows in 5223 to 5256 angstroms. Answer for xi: 5242.0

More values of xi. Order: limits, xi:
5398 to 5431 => 5422.0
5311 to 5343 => 5314.5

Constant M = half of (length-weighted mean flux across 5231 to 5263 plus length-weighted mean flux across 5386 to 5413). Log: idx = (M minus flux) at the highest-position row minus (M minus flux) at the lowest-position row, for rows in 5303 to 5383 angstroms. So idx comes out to 0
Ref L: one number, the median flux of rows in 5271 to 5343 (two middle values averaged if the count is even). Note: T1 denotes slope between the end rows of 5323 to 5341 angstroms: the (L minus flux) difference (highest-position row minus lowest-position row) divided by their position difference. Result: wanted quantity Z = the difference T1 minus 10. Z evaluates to -10.4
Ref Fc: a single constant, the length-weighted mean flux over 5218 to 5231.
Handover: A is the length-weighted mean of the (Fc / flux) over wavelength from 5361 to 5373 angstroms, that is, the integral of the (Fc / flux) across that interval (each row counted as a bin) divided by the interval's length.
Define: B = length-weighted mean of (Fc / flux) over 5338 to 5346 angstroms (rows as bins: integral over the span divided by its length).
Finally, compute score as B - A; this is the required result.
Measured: 0.007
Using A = 0.96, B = 0.97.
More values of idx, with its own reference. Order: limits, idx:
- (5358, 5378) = 2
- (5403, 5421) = -3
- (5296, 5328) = 3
